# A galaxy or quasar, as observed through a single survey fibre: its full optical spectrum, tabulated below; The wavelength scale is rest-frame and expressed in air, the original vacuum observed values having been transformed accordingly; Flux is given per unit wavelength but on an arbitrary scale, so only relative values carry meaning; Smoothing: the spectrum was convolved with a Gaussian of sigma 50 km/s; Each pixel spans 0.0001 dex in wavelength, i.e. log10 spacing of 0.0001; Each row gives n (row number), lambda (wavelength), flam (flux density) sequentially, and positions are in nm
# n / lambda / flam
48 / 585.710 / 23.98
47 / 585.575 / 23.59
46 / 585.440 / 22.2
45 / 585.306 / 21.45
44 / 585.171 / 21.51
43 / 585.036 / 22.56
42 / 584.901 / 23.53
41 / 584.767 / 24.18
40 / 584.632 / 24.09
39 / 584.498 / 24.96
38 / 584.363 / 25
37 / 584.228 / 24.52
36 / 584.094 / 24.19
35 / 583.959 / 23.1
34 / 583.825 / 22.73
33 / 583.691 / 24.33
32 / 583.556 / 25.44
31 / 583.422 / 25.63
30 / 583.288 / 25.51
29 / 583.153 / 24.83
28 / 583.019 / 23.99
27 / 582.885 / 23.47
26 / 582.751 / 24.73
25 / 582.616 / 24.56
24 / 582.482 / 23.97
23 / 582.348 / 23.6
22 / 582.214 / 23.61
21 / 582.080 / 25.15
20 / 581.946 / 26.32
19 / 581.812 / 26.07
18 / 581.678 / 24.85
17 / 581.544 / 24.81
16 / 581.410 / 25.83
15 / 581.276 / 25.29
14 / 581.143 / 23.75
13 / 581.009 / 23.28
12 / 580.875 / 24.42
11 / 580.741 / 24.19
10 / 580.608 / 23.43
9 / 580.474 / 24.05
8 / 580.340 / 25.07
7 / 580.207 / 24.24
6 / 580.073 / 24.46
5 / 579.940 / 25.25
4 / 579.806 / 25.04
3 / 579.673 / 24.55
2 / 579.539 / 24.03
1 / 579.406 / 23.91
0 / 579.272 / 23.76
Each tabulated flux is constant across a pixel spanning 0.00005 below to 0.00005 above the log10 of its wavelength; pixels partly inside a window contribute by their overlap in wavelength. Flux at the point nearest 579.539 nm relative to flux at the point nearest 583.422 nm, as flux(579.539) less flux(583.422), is -1.6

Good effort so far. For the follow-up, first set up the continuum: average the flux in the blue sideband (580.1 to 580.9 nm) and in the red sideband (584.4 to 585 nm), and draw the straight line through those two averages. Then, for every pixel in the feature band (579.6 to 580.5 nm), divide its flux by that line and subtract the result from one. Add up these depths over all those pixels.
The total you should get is -0.12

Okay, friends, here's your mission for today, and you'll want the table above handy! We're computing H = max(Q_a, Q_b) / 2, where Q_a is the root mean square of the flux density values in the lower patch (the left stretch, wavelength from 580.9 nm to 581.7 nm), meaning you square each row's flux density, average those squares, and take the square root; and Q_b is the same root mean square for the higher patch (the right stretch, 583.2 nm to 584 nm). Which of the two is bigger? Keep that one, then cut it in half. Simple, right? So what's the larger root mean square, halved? 12.3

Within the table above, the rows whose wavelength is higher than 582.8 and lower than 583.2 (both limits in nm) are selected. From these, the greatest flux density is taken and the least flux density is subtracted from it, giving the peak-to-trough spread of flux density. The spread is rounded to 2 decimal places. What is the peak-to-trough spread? 1.36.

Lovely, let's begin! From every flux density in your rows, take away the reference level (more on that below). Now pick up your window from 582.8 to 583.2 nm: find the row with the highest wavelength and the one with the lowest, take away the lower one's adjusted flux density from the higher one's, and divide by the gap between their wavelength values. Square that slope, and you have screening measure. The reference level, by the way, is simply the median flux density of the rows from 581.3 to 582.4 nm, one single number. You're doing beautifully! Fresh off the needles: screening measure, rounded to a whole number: 26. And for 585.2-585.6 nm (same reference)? 63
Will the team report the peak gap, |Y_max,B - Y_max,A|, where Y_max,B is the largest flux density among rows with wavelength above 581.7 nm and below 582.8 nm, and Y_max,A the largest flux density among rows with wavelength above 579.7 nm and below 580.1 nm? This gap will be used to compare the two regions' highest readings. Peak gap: 1.1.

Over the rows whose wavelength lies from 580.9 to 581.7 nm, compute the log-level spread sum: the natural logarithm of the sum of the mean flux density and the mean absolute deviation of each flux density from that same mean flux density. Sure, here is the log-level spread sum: 3.23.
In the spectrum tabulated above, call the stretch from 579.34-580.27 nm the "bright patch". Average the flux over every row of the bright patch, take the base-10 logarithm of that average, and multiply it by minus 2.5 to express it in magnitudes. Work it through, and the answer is -3.47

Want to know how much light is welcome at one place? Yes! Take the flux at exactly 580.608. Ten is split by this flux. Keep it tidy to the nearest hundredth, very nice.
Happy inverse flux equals 0.43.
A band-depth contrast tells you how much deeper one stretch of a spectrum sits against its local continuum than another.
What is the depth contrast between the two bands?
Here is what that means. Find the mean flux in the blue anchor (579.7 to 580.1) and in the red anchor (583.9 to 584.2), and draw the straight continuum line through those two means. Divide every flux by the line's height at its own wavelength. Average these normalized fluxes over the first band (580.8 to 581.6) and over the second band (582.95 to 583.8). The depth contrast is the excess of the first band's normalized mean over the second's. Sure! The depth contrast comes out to -0.04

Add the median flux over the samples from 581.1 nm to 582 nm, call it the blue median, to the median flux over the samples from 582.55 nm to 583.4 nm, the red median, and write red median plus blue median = 49.9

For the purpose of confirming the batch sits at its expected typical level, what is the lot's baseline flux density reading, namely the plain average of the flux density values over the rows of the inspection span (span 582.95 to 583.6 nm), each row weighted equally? 25.1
